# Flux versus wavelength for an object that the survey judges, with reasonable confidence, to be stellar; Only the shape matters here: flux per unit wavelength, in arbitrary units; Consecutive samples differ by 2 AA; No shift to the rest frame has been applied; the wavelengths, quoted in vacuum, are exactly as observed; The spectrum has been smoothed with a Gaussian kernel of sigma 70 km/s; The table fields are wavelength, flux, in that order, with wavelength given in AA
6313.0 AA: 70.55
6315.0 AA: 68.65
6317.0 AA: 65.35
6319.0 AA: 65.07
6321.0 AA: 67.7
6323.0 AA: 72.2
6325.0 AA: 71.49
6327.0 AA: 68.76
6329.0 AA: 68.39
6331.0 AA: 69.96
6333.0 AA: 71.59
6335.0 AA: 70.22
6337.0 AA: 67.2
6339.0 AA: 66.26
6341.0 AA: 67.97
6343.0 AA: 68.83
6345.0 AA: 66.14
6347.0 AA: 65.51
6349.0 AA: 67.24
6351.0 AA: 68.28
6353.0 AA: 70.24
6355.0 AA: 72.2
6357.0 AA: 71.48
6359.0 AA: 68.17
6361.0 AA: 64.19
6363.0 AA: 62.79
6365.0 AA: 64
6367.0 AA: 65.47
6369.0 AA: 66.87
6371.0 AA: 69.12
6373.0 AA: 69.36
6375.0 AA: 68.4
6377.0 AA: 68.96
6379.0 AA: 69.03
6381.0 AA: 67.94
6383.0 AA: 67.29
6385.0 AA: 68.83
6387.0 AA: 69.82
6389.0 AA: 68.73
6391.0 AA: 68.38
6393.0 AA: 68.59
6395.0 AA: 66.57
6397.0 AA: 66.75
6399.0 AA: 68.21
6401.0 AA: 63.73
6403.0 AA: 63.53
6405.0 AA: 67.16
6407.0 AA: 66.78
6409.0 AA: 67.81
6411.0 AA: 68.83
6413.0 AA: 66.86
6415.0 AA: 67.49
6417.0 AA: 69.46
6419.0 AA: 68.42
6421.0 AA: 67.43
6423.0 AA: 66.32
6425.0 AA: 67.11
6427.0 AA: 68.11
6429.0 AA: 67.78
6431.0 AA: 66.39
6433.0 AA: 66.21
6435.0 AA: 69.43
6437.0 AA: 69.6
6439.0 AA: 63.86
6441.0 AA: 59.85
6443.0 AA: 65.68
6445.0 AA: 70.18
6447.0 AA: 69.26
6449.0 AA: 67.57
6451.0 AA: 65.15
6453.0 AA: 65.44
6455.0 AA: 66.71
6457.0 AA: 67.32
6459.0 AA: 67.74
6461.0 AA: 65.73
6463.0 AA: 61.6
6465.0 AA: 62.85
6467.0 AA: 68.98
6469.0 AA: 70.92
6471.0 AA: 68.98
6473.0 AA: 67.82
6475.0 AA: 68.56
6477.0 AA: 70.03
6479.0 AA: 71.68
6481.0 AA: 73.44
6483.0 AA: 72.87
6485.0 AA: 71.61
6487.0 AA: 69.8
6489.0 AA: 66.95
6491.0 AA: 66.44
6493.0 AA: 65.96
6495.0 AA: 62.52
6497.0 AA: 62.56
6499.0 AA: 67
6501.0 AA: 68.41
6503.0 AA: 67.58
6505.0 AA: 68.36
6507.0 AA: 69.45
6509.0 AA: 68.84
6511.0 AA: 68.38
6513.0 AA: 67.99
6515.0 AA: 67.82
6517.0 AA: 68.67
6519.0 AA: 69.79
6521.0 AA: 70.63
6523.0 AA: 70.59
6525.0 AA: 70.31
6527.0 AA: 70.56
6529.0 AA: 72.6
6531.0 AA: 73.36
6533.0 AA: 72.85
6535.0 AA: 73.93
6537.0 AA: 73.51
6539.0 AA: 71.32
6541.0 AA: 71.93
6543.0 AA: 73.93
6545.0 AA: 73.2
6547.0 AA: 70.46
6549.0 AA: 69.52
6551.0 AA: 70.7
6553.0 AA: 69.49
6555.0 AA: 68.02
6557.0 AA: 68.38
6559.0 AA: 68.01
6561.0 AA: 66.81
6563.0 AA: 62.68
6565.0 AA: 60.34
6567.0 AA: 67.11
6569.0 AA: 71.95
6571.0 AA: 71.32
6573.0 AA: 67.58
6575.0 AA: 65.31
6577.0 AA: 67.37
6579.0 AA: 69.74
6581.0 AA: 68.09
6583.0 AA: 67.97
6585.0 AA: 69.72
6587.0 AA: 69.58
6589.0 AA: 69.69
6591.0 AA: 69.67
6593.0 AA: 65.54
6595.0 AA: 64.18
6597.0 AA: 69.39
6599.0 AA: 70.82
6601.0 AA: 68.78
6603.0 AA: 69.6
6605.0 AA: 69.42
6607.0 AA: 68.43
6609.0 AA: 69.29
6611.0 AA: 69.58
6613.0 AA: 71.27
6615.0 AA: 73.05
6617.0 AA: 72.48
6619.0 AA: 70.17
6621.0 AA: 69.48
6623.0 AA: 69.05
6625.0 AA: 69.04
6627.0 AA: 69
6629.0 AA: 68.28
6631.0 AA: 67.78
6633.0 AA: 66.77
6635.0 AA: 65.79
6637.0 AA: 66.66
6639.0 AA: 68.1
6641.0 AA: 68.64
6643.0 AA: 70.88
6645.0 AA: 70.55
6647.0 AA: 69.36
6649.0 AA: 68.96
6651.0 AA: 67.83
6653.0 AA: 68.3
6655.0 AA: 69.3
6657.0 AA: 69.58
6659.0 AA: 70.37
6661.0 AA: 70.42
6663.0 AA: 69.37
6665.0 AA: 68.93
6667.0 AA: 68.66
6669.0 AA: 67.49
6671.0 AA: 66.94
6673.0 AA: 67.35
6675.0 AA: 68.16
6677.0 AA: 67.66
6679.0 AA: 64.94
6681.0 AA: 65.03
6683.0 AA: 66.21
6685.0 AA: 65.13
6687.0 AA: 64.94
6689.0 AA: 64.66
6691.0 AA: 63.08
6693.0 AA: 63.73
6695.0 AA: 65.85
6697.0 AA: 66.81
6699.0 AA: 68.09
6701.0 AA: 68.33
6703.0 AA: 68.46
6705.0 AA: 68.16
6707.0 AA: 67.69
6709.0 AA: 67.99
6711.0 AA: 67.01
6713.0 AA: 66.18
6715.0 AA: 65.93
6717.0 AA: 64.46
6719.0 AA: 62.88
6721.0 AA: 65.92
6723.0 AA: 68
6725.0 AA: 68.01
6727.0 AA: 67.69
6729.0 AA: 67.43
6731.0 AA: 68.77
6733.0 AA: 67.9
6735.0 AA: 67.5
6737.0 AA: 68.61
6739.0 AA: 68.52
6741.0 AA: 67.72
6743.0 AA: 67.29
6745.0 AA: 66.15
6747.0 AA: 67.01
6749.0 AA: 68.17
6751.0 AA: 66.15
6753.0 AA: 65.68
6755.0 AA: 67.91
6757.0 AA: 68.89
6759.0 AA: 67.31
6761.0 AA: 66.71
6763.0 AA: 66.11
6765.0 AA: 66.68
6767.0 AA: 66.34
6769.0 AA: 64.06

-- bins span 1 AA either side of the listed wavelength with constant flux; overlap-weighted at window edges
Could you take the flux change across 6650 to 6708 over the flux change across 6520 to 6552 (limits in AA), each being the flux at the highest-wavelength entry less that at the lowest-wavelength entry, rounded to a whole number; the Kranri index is -2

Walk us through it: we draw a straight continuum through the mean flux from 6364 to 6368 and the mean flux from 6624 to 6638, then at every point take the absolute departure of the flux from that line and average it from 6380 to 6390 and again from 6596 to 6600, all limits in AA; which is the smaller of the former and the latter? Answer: 2.85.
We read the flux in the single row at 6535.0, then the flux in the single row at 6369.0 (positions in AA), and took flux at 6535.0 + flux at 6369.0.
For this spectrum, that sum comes 141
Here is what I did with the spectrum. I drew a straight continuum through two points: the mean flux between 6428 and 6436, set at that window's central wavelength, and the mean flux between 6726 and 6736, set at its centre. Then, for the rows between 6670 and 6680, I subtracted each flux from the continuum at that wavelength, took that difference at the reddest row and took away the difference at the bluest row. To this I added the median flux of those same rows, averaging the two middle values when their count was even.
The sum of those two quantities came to 69.4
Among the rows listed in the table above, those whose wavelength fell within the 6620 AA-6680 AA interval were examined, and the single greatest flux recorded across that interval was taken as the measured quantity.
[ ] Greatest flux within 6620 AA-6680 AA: 70.88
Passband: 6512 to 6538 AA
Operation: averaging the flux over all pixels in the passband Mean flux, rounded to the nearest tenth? 71.0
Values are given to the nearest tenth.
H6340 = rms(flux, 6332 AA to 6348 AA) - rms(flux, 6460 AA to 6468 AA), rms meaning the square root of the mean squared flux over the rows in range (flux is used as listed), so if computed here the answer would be 3.1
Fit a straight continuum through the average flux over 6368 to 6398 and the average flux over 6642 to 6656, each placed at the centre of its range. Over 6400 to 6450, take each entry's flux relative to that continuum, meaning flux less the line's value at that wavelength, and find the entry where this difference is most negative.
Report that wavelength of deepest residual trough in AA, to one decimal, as 6441.0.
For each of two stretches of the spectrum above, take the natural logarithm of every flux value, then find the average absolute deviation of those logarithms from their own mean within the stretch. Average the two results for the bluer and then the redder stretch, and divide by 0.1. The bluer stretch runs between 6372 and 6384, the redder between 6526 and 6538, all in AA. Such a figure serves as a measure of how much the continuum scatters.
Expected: 0.102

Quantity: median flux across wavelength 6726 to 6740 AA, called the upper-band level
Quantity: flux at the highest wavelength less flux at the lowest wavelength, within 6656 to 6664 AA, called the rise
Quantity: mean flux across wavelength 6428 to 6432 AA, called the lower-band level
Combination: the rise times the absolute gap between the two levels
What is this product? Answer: 0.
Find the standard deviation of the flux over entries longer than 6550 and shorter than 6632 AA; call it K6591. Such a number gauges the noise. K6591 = 2.4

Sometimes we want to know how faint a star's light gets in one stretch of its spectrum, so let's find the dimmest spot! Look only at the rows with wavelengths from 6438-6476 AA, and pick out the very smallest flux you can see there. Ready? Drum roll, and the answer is 59.85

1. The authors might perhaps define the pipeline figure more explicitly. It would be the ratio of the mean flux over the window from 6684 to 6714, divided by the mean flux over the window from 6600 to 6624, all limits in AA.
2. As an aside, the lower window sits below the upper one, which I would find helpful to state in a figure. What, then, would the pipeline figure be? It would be 0.95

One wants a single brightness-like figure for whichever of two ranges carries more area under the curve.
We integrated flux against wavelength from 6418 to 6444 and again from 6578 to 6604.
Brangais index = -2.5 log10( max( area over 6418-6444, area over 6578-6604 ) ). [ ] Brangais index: -8.129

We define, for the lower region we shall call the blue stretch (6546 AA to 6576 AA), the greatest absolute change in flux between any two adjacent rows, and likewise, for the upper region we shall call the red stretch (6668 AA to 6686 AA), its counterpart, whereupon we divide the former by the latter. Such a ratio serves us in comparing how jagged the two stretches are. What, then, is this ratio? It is 2.5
